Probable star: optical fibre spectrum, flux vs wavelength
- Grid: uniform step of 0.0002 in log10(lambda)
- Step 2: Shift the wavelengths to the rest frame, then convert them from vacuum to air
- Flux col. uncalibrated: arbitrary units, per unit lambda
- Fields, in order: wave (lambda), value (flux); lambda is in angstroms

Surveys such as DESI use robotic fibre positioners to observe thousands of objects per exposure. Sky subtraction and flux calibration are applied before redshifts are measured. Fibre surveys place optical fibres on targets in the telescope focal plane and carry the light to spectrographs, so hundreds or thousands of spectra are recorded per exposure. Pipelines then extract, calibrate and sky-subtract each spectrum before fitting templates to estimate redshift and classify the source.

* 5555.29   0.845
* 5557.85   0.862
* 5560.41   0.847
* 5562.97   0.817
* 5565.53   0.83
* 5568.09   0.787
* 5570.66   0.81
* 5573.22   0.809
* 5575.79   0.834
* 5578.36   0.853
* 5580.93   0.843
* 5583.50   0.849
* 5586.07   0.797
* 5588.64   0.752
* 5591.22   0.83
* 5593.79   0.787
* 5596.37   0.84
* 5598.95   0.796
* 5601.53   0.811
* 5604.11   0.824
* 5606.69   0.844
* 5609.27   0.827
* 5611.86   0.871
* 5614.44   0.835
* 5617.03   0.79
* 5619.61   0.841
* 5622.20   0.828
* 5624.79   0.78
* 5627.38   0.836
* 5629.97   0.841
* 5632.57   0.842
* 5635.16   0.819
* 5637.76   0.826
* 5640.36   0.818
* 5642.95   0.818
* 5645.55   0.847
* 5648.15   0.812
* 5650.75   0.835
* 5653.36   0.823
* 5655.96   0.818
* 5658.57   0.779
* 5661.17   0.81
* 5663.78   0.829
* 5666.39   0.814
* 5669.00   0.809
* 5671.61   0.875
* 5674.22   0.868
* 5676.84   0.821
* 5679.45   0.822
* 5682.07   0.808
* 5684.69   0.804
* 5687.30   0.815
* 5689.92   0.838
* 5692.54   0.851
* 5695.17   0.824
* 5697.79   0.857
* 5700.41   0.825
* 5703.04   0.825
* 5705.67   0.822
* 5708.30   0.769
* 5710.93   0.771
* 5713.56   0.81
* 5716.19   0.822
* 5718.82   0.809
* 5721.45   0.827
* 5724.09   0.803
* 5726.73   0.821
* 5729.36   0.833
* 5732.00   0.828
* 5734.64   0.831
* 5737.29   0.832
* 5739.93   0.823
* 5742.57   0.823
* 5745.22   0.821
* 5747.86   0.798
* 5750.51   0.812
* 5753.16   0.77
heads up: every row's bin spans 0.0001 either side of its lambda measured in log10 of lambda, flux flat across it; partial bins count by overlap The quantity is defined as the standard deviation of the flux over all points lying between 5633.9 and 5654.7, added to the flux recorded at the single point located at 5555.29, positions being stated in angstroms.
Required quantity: 0.86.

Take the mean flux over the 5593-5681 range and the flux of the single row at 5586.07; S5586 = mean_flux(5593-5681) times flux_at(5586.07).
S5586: 0.657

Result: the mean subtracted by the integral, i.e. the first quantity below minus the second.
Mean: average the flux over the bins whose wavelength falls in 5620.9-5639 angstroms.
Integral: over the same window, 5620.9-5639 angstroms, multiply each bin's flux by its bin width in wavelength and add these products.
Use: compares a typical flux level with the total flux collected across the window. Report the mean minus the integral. -14.1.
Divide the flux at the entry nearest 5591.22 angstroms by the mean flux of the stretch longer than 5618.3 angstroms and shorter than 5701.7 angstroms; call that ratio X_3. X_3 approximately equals 1.00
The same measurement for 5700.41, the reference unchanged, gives 1.00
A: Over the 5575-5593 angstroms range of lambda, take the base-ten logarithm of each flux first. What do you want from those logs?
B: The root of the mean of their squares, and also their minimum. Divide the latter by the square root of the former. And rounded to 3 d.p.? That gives -0.419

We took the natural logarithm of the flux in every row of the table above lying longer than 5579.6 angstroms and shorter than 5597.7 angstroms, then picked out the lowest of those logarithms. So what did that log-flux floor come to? -0.285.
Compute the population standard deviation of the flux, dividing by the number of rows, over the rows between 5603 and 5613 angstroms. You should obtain 0.019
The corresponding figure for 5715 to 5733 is 0.010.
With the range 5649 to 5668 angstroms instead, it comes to 0.017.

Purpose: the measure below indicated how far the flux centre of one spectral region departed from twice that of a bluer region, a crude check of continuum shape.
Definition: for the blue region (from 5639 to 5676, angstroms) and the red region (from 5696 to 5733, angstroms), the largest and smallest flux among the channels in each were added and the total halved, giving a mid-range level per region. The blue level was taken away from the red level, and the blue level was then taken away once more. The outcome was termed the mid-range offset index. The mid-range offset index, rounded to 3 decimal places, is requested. -0.841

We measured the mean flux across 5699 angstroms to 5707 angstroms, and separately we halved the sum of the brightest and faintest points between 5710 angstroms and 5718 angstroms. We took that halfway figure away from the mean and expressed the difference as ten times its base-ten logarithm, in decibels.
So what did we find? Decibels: -15.6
